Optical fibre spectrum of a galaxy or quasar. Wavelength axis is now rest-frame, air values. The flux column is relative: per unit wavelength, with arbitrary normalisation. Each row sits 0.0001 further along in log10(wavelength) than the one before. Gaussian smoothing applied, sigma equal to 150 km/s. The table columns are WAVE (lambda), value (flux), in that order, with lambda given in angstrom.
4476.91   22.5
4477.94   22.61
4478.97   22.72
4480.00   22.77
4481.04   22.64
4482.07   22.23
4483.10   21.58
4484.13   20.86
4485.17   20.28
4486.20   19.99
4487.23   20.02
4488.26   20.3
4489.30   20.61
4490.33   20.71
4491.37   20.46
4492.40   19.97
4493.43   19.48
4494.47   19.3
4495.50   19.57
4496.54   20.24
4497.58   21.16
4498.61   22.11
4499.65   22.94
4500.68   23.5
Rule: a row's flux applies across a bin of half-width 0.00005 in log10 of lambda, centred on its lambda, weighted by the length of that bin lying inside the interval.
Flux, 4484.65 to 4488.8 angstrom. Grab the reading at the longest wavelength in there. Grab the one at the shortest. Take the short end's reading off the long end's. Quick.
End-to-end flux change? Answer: 0.0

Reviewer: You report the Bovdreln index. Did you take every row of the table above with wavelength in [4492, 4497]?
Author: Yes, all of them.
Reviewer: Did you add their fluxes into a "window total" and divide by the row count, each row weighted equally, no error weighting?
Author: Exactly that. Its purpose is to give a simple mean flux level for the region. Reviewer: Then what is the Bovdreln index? 19.7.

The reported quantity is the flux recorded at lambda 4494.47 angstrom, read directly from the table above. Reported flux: 19.3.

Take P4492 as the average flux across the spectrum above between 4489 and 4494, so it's 20.2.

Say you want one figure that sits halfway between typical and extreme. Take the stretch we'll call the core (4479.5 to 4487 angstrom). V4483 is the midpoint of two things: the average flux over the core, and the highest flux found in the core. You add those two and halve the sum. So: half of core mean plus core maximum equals 22.1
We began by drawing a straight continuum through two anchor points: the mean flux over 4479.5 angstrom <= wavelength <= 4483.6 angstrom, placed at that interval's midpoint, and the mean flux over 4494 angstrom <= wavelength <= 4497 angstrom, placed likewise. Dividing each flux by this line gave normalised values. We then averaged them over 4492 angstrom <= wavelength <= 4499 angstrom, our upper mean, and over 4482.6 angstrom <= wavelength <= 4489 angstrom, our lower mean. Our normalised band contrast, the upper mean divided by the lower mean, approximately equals 1.08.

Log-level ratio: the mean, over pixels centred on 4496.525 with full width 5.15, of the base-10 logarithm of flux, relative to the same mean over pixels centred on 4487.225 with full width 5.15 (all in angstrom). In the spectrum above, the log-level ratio 1.00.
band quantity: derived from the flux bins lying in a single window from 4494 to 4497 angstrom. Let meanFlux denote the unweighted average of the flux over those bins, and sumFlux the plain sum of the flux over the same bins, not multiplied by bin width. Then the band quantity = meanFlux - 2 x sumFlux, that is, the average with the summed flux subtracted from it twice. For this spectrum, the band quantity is -99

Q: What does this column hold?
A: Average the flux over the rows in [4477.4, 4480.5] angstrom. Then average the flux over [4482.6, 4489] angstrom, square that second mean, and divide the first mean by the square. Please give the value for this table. 0.054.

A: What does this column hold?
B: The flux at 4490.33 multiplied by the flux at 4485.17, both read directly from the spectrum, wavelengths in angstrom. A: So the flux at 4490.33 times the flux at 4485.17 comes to 420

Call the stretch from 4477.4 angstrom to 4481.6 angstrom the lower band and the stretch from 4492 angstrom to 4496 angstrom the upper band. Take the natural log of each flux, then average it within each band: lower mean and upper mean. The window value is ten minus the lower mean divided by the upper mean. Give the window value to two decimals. 8.95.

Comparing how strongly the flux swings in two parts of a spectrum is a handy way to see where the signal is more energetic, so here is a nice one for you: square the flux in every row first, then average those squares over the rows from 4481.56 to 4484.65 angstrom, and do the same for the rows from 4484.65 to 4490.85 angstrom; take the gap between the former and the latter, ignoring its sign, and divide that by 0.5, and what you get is 104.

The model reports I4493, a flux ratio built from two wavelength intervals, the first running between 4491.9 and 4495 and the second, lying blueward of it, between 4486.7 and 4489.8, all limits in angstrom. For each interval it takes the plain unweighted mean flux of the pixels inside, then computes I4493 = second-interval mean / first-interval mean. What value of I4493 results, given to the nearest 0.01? 1.04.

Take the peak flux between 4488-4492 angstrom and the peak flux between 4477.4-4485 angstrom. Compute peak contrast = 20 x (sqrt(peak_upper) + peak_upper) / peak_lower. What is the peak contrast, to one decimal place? 22.2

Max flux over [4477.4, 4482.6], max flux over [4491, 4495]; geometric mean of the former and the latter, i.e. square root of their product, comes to 21.6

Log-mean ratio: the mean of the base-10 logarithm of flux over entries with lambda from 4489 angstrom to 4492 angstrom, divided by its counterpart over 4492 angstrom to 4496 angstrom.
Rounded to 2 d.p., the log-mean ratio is 1.02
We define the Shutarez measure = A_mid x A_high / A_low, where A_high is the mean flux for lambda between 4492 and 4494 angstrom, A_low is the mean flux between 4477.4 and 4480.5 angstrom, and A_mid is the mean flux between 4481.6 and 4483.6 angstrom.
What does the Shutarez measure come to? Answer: 19.0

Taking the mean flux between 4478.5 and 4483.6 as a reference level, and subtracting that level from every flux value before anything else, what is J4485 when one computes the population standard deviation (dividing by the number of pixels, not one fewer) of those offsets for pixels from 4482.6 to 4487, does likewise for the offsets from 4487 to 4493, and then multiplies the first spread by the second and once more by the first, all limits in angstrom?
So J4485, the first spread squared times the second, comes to 0.10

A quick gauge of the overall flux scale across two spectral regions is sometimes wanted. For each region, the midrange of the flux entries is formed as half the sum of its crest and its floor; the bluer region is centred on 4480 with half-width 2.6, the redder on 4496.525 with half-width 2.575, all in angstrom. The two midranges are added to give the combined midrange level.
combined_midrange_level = 43.2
